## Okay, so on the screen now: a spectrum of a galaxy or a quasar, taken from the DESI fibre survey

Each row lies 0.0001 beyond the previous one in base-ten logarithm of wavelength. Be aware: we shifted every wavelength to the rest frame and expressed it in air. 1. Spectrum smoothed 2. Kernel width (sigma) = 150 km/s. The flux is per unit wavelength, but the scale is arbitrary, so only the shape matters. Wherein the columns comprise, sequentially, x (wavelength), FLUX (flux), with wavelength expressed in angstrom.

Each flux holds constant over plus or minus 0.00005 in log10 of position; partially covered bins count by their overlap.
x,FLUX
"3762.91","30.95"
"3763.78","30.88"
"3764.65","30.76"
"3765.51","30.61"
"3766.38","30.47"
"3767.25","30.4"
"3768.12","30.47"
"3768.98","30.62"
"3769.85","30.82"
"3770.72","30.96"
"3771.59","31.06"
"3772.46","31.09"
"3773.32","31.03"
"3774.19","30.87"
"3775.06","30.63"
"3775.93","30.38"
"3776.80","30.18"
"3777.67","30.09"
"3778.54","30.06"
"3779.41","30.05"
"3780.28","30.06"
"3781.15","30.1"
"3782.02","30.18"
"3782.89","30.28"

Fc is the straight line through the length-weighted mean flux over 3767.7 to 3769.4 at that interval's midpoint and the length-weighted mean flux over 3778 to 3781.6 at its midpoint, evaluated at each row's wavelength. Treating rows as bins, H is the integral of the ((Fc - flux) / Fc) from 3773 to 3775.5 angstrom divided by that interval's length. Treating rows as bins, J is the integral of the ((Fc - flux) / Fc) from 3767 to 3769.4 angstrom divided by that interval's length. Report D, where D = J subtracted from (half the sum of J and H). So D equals -0.011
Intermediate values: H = -0.015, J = 0.007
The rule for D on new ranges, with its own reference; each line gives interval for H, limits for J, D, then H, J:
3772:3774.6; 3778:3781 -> -0.010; -0.019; 0.001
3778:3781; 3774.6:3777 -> 0.003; 0.001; -0.004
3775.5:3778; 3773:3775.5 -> 0.008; 0.001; -0.015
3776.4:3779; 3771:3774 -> 0.011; 0.003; -0.019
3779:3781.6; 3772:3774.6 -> 0.009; 0.000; -0.019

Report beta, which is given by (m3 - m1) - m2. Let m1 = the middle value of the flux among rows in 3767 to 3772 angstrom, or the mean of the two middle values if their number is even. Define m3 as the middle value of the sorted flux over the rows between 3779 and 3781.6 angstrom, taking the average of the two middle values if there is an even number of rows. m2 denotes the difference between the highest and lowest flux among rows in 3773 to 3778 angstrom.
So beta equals -1.6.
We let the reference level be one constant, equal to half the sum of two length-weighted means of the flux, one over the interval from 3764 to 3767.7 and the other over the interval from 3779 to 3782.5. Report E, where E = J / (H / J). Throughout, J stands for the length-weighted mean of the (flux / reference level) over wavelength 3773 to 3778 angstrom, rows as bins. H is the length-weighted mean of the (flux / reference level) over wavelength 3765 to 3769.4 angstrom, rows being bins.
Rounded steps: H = 1.01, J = 1.01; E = 1.00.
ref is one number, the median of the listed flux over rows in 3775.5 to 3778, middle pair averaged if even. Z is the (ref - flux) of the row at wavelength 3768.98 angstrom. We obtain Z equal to -0.4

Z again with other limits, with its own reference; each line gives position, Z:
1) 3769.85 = -0.6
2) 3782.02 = 0.0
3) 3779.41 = 0.1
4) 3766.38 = -0.3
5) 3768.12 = -0.3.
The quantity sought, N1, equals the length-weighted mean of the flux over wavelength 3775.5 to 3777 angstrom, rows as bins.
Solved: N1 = 30.3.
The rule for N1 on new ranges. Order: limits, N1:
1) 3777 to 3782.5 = 30.1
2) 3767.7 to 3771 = 30.7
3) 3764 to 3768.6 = 30.6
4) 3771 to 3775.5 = 31.0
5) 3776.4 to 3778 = 30.1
